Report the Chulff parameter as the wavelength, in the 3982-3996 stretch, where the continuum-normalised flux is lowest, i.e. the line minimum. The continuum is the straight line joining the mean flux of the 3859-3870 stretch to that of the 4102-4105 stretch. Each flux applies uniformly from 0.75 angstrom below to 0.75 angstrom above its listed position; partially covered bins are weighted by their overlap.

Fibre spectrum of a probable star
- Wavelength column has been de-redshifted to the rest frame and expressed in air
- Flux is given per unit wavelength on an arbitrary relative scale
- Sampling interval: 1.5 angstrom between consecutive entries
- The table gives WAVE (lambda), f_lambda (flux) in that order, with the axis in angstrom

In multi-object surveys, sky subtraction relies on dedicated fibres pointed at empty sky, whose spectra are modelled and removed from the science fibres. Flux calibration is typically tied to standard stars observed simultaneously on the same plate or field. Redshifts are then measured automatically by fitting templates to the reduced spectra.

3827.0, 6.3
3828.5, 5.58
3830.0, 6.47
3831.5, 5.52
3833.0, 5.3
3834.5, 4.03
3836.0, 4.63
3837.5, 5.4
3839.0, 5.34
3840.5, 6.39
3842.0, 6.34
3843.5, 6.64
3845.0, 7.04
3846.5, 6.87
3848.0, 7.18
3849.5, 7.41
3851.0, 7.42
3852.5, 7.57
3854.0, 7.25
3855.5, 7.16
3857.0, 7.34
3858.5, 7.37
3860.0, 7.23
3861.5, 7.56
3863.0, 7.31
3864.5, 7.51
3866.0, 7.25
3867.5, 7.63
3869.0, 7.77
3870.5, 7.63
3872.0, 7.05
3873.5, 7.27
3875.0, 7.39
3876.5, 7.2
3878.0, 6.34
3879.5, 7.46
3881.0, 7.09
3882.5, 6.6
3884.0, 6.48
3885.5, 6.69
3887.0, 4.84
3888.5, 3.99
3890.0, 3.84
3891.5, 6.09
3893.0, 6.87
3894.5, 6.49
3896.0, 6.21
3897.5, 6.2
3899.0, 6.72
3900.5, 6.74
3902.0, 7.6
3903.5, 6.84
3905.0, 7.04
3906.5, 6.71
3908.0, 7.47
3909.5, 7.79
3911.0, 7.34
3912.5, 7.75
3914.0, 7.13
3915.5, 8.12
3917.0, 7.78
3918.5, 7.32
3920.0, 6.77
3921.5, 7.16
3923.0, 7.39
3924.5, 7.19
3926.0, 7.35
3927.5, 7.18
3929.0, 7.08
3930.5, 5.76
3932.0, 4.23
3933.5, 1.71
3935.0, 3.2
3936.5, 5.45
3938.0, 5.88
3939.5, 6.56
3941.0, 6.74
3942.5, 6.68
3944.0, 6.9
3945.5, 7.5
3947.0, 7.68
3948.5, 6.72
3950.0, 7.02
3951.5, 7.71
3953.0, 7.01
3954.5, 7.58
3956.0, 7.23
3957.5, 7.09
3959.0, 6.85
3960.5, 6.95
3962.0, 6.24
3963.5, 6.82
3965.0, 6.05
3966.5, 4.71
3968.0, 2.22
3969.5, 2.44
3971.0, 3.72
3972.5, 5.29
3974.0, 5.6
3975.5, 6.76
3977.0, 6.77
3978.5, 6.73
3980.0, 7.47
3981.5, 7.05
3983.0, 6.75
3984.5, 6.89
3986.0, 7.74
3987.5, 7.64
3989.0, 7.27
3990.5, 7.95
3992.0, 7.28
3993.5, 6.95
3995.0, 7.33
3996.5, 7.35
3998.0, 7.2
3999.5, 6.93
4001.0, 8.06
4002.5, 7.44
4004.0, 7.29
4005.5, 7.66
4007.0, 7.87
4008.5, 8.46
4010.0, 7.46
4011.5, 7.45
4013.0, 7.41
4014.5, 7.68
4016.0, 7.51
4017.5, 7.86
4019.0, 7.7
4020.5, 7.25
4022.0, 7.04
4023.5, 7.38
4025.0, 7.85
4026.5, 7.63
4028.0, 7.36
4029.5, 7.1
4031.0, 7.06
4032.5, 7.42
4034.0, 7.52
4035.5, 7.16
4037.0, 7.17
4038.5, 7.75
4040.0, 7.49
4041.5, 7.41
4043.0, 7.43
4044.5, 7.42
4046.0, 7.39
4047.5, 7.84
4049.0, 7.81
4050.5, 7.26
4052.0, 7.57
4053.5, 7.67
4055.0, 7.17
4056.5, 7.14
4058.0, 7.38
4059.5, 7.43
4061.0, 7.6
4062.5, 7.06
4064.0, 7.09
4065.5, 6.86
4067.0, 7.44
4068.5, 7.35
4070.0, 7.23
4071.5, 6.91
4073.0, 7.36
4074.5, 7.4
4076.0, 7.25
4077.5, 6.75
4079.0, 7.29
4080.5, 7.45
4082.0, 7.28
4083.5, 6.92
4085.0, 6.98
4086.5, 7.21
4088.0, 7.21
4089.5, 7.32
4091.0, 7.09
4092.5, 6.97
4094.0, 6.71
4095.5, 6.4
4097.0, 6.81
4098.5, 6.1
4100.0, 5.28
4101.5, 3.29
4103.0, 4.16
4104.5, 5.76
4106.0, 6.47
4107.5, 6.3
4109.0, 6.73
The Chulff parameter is 3983.0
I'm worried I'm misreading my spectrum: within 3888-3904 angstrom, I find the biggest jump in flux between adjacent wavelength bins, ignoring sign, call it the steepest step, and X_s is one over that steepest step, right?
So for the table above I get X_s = 0.4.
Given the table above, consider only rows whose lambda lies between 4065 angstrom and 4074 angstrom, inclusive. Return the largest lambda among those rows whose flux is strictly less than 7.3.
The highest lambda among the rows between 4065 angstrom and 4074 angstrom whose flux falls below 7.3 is 4071.5 angstrom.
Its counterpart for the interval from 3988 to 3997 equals 3993.5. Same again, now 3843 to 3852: 3848.0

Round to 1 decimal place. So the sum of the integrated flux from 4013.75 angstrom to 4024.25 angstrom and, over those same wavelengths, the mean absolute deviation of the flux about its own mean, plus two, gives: 80.9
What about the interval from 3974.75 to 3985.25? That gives 74.8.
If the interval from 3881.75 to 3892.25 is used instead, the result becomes 60.9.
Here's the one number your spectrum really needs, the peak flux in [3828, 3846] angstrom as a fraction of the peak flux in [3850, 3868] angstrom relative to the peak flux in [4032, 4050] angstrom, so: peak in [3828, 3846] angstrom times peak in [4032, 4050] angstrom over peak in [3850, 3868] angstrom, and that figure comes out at 7.23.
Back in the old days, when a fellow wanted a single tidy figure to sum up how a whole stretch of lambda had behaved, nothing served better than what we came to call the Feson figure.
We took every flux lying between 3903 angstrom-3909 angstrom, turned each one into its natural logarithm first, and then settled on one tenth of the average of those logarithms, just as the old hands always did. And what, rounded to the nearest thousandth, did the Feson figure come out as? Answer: 0.195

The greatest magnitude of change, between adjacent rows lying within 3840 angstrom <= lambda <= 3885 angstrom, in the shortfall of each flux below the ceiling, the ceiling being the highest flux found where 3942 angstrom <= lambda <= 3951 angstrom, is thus 1.1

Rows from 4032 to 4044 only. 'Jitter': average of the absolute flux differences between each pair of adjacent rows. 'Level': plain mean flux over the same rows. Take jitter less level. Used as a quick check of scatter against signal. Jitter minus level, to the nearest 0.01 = -7.22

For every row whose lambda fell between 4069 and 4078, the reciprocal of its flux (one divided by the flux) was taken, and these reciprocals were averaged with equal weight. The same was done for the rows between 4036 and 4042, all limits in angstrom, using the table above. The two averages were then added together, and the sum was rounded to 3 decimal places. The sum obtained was 0.274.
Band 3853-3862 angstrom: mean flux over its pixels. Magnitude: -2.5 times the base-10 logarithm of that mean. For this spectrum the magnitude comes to -2.16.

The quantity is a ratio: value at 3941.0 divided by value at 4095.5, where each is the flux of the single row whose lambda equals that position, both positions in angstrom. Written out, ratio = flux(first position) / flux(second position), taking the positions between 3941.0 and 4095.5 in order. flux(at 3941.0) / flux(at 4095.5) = 1.05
